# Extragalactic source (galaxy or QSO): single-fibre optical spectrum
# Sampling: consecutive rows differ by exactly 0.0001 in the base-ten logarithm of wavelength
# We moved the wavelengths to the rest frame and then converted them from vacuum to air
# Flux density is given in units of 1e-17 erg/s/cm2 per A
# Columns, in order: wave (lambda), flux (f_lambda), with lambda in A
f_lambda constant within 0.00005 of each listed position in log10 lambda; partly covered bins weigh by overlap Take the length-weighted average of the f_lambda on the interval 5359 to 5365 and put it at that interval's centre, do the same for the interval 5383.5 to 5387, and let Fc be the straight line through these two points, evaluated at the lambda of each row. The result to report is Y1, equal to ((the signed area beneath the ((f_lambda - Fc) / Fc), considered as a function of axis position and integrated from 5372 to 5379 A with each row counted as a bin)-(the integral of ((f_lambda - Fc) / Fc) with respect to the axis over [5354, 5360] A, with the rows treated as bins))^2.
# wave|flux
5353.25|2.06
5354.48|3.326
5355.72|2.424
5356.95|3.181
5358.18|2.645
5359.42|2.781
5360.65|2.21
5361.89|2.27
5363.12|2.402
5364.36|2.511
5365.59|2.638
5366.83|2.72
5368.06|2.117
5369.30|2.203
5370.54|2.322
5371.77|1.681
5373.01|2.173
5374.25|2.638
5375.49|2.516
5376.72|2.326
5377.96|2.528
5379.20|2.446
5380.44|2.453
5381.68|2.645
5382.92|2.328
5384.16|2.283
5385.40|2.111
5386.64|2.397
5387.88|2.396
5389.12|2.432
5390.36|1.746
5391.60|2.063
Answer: 0.58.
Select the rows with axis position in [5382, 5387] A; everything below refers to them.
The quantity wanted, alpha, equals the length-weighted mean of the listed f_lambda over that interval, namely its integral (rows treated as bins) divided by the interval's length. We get 2.30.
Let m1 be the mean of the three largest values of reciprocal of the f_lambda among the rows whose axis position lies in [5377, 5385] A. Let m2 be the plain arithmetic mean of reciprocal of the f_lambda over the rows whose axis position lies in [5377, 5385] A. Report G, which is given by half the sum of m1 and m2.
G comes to 0.418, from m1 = 0.425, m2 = 0.410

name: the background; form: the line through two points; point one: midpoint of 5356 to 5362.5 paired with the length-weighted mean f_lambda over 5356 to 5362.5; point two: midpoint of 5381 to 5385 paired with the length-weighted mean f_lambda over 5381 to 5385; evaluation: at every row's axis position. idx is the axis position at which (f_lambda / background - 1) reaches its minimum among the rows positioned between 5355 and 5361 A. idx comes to 5360.65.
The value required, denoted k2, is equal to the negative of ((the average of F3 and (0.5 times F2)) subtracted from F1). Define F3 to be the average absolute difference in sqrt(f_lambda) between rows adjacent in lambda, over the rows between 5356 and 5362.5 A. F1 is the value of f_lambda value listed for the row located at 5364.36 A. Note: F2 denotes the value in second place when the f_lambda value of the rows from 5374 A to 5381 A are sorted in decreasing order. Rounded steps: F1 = 2.511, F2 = 2.528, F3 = 0.10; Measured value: -1.83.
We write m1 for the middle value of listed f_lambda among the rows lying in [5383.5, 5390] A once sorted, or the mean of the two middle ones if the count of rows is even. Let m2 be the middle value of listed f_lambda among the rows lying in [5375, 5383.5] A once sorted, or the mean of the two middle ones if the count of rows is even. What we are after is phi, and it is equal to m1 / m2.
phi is 0.98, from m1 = 2.40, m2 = 2.45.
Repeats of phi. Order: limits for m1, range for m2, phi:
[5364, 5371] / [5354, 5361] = 0.89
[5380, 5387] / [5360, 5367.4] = 0.96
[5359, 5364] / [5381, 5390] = 0.97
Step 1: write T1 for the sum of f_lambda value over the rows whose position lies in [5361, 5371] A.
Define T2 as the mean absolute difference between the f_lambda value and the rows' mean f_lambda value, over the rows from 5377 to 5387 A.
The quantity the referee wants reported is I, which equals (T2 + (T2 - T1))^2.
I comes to 359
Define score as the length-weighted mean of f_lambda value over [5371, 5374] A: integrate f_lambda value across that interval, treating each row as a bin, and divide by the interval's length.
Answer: 2.04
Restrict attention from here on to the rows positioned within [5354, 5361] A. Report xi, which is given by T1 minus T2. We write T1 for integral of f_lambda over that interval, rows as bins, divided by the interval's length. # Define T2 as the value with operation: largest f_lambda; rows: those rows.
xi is -0.56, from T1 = 2.77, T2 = 3.326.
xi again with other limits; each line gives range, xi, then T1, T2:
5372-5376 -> -0.28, 2.36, 2.638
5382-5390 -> -0.11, 2.32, 2.432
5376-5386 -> -0.25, 2.39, 2.645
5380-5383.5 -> -0.17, 2.48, 2.645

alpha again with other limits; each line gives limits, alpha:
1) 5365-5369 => 2.47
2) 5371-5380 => 2.33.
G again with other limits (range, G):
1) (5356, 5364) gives 0.415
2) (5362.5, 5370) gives 0.431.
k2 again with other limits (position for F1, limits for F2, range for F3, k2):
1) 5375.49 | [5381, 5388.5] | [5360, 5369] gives -1.89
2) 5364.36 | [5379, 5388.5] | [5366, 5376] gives -1.84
